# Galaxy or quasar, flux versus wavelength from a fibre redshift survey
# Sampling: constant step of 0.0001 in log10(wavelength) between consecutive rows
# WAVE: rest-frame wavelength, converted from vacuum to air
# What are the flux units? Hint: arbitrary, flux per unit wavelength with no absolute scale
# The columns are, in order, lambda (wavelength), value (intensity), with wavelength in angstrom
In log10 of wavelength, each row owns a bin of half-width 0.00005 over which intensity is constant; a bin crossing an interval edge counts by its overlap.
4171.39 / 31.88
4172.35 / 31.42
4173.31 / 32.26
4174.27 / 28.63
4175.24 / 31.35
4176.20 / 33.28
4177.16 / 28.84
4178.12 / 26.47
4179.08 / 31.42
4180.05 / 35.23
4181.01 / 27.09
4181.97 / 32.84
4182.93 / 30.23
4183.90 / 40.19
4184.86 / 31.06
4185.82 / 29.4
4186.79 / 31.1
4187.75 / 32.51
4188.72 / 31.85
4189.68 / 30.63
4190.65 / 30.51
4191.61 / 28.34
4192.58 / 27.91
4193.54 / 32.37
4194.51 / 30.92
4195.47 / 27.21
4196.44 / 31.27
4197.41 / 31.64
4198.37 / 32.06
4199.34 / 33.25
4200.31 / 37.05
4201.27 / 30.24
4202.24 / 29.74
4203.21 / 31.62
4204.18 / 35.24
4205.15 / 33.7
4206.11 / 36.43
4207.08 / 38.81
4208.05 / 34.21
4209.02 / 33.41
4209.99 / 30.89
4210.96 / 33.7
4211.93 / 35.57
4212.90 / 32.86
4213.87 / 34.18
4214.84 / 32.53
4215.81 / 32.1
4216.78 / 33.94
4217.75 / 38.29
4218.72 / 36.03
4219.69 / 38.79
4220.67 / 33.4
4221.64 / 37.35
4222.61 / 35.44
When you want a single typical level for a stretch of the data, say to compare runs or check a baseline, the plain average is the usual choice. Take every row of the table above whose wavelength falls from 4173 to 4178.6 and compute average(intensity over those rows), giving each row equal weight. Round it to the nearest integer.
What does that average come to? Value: 30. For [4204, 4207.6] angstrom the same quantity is 36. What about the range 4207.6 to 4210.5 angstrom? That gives 33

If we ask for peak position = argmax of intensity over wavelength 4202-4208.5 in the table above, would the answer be 4207.08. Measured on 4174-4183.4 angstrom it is 4180.05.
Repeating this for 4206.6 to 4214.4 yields 4207.08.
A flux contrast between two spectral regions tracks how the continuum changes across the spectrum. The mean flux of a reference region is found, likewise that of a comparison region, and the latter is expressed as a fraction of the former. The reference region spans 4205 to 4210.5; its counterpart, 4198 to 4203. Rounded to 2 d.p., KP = 0.94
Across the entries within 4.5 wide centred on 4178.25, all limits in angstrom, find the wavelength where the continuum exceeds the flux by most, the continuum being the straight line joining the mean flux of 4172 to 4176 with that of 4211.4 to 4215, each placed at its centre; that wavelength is 4178.12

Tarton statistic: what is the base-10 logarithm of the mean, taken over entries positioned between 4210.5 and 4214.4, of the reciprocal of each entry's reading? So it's -1.53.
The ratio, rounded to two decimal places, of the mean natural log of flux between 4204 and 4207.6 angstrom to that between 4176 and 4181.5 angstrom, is 1.05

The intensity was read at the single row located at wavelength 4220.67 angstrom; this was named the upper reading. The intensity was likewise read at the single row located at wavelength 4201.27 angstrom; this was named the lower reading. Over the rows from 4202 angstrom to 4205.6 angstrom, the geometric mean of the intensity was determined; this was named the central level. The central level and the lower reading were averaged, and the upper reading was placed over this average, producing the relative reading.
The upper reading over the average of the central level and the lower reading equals 1.06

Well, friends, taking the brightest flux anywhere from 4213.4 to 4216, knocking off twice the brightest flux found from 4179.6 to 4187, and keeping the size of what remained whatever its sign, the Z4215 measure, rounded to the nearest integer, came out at 46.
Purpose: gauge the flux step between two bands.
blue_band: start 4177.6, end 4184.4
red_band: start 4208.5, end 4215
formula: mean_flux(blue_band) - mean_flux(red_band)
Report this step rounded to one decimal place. -1.4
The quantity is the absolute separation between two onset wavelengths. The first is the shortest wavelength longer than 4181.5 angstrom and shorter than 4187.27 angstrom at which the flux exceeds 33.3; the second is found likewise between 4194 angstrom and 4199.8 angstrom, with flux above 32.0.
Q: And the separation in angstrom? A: 14.5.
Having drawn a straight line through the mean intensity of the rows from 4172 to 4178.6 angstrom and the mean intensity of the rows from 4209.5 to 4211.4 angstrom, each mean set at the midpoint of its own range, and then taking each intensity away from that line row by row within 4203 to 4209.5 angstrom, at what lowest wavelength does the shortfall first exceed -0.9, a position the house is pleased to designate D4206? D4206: 4203.21 angstrom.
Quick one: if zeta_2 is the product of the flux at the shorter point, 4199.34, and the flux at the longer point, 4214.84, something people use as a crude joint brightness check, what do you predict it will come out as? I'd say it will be 1082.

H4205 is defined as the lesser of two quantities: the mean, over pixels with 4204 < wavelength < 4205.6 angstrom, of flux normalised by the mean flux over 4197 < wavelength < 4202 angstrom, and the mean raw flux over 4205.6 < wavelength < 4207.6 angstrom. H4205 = 1.05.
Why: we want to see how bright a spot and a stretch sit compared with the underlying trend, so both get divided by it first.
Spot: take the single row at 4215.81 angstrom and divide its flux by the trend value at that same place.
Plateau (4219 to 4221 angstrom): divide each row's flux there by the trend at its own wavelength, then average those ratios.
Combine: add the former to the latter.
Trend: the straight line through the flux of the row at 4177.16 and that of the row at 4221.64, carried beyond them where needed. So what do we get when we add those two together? 1.86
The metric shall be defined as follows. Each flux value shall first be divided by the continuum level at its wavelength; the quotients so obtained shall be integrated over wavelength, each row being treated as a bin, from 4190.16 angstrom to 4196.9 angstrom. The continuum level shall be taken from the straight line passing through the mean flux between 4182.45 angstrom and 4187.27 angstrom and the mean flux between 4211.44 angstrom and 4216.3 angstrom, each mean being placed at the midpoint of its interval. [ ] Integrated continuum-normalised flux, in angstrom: 6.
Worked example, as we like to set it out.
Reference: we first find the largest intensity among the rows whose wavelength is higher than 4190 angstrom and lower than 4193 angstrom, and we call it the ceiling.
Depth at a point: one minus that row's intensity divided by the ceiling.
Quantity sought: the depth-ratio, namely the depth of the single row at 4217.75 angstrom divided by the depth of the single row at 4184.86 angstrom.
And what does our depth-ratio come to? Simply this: 14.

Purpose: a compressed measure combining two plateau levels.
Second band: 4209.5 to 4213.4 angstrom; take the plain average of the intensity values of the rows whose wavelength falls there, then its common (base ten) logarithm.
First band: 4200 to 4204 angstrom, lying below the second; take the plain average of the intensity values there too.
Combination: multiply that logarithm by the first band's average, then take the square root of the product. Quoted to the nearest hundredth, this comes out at 7.00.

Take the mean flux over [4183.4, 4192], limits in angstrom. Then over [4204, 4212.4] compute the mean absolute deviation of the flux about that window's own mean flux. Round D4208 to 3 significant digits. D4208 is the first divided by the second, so 19.3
